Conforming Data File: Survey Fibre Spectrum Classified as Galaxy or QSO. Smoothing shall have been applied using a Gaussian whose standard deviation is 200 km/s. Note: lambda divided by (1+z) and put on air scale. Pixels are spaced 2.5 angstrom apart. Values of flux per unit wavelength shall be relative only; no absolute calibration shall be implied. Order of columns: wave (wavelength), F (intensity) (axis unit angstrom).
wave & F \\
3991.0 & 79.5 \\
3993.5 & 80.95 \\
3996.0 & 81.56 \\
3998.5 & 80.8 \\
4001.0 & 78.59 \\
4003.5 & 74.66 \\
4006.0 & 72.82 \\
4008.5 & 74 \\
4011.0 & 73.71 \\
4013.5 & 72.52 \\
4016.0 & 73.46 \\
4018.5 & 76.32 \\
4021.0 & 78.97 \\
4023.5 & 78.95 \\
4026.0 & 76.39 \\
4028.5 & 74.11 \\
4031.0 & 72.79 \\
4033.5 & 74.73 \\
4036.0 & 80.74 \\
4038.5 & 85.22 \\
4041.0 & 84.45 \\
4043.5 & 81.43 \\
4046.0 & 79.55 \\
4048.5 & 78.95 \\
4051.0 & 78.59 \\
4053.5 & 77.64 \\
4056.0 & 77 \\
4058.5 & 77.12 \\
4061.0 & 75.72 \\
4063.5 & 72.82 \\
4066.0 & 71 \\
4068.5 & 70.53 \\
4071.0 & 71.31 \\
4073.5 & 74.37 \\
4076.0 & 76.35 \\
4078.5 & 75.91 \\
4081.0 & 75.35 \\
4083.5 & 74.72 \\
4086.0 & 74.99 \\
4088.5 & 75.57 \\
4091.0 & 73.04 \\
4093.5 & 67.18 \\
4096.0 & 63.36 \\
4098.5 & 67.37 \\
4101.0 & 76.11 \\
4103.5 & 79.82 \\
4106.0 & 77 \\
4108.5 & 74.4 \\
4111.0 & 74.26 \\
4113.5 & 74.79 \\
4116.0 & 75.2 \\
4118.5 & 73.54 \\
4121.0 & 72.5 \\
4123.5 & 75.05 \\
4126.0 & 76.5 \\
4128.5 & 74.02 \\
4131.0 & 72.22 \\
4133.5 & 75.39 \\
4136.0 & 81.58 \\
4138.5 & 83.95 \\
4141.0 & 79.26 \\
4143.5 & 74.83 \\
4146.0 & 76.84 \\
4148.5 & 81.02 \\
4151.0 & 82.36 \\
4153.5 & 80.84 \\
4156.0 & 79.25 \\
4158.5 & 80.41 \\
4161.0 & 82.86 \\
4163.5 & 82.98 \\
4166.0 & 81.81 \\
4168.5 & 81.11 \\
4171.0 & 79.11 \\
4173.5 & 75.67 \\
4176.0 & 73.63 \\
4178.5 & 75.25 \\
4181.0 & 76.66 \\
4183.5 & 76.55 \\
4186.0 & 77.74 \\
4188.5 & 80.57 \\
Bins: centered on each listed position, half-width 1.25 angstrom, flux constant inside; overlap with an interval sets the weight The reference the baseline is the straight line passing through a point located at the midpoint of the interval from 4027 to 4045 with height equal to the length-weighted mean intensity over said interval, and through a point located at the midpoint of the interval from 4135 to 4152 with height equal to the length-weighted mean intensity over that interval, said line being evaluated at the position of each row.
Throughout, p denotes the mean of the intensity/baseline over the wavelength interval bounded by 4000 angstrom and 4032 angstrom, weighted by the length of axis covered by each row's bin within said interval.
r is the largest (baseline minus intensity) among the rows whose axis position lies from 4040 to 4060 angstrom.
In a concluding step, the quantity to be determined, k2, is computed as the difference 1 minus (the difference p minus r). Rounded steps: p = 0.95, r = 2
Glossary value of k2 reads 2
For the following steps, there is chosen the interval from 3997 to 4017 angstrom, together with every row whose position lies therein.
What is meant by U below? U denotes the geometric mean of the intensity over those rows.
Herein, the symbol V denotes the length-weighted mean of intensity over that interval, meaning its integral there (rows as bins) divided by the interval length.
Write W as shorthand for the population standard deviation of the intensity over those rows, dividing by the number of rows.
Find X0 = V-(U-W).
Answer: 2.9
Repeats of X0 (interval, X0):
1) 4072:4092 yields 0.9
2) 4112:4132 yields 1.4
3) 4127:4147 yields 3.8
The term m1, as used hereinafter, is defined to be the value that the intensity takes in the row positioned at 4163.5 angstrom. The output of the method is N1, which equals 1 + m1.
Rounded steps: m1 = 82.98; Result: 84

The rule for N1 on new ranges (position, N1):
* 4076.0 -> 77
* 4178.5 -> 76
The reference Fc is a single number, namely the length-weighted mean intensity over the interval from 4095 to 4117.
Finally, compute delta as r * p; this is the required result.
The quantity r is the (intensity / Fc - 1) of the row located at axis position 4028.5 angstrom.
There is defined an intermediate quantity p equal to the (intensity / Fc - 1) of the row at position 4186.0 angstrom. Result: 0.0003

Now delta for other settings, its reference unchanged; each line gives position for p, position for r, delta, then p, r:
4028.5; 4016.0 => 0.0000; 0.01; -0.003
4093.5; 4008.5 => -0.0004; -0.09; 0.004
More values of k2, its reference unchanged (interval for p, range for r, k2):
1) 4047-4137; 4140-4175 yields 5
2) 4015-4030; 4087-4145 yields 16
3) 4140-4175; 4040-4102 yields 16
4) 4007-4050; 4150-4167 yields 1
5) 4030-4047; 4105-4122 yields 7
